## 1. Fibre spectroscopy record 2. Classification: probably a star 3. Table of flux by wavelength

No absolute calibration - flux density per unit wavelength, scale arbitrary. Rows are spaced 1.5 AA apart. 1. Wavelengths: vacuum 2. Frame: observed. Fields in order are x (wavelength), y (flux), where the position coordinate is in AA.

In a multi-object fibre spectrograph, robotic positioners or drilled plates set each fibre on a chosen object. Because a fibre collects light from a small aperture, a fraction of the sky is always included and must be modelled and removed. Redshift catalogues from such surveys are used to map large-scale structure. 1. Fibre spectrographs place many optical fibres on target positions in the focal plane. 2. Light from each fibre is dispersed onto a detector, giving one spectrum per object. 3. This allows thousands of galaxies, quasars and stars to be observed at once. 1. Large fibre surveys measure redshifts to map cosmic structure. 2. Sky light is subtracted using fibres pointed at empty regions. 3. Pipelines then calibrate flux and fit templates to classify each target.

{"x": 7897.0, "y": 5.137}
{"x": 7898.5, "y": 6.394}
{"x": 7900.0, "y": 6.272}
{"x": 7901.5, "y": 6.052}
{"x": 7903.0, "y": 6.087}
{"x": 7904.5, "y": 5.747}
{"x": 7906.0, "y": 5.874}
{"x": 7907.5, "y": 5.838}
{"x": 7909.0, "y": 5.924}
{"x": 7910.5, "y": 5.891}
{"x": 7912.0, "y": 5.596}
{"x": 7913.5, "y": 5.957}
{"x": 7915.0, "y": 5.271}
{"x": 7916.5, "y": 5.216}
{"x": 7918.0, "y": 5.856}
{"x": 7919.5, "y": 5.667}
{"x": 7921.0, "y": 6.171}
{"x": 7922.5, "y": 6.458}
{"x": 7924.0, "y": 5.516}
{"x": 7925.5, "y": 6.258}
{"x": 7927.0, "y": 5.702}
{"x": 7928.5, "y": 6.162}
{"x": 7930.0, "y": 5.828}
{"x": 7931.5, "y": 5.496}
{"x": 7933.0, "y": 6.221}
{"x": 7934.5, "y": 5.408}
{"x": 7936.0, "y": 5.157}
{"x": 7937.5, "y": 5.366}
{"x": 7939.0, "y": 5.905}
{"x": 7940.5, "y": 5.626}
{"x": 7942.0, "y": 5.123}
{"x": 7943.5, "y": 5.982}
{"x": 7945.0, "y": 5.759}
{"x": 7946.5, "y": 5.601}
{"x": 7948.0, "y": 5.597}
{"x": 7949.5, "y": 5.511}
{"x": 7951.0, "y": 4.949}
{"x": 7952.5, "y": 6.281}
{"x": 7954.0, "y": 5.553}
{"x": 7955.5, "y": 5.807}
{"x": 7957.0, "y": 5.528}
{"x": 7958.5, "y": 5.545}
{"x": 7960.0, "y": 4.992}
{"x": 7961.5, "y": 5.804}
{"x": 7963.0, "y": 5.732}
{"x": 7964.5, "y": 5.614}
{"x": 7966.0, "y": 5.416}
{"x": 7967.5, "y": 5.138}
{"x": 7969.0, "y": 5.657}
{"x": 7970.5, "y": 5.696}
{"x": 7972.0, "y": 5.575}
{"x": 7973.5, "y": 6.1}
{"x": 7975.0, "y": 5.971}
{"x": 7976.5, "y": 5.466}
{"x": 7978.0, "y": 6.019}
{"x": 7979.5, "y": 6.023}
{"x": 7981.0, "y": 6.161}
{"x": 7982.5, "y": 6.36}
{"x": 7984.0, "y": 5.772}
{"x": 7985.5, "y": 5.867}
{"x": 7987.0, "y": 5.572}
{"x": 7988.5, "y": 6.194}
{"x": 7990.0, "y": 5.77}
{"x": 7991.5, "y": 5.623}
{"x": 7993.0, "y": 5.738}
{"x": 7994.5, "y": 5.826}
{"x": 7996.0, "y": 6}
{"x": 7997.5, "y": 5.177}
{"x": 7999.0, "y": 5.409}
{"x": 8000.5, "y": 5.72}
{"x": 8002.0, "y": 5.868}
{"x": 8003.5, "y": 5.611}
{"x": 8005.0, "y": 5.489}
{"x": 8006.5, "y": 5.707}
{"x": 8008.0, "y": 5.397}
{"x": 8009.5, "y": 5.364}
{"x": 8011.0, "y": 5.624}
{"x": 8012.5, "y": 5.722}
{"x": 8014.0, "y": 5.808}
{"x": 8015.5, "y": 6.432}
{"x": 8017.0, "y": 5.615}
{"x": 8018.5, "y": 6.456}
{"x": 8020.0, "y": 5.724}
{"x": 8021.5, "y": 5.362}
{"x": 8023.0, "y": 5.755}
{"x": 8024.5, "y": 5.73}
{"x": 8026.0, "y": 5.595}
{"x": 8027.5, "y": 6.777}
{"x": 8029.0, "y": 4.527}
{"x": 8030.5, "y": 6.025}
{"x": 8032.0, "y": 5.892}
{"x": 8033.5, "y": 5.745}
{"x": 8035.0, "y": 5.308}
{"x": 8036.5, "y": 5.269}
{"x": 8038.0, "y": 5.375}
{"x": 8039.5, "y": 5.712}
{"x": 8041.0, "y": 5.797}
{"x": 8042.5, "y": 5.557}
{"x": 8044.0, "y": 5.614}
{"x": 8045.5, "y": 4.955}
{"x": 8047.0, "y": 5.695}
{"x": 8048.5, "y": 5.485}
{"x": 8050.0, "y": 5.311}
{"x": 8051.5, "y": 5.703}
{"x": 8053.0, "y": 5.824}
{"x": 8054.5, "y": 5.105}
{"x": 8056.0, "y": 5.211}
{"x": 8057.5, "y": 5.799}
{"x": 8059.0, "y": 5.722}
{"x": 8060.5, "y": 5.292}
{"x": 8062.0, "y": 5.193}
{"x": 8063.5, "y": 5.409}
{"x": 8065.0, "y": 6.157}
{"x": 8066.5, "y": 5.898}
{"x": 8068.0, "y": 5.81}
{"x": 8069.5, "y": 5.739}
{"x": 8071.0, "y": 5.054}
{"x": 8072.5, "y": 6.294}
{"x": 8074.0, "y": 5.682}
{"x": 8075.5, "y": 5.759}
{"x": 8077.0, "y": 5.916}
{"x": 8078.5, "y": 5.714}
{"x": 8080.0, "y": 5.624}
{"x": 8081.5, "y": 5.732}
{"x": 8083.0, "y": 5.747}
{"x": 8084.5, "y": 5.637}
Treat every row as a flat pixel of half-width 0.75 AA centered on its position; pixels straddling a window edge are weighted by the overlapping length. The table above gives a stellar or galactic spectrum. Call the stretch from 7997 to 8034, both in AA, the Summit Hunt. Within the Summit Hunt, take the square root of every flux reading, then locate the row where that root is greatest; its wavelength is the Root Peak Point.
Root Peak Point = 8027.5 AA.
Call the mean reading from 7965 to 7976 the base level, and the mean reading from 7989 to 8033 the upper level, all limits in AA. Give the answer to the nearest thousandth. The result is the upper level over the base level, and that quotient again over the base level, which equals 0.179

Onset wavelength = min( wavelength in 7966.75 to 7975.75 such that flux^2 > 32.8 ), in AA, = 7973.5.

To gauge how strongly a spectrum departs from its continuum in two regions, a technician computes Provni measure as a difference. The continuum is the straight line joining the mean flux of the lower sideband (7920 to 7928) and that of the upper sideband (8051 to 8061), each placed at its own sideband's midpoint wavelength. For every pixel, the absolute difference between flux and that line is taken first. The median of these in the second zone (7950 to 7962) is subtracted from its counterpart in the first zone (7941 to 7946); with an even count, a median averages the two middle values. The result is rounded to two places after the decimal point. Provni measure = -0.18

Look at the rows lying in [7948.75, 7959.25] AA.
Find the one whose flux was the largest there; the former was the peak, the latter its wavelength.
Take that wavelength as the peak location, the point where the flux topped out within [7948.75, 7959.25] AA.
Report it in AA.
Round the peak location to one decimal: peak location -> 7952.5 AA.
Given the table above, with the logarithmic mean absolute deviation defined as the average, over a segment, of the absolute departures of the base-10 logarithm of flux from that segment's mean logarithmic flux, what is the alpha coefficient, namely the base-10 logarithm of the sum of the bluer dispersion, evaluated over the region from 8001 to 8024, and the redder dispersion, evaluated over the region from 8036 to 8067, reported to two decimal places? -1.44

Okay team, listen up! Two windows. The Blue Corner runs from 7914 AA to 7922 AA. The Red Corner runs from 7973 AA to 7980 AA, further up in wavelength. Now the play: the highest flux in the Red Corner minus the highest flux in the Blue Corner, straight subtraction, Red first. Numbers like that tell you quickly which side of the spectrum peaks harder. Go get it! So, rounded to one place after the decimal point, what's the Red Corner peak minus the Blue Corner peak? -0.1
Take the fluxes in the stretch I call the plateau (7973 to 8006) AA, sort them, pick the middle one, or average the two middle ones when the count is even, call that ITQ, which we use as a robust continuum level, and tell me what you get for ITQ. 5.80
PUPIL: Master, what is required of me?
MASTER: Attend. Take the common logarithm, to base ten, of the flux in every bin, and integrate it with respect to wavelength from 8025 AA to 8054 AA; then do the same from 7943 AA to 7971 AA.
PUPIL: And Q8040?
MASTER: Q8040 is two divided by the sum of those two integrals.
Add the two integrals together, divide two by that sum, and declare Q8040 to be 0.0470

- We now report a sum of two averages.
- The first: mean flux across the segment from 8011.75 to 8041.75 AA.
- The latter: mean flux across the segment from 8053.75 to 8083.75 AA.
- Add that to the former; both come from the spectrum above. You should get 11.4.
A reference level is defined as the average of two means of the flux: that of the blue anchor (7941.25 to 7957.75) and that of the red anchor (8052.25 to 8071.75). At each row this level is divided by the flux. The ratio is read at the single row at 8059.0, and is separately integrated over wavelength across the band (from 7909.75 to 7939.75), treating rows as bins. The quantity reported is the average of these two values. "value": 15.1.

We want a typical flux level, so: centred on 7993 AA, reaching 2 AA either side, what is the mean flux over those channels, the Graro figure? 5.73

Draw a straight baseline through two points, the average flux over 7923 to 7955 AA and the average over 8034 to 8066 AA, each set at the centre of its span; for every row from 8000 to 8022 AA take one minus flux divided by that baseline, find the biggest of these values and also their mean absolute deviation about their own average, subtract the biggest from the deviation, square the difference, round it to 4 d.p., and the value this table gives 0.0000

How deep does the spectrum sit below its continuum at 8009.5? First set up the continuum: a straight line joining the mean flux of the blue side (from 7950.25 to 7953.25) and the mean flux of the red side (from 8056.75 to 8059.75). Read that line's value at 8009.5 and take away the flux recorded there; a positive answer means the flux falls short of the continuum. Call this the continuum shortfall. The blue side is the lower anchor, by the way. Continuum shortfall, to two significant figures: 0.33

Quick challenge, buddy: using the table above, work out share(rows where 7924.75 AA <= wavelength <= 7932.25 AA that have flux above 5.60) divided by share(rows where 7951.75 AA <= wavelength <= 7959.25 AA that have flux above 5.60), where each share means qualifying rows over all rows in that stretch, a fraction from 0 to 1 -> 2.0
